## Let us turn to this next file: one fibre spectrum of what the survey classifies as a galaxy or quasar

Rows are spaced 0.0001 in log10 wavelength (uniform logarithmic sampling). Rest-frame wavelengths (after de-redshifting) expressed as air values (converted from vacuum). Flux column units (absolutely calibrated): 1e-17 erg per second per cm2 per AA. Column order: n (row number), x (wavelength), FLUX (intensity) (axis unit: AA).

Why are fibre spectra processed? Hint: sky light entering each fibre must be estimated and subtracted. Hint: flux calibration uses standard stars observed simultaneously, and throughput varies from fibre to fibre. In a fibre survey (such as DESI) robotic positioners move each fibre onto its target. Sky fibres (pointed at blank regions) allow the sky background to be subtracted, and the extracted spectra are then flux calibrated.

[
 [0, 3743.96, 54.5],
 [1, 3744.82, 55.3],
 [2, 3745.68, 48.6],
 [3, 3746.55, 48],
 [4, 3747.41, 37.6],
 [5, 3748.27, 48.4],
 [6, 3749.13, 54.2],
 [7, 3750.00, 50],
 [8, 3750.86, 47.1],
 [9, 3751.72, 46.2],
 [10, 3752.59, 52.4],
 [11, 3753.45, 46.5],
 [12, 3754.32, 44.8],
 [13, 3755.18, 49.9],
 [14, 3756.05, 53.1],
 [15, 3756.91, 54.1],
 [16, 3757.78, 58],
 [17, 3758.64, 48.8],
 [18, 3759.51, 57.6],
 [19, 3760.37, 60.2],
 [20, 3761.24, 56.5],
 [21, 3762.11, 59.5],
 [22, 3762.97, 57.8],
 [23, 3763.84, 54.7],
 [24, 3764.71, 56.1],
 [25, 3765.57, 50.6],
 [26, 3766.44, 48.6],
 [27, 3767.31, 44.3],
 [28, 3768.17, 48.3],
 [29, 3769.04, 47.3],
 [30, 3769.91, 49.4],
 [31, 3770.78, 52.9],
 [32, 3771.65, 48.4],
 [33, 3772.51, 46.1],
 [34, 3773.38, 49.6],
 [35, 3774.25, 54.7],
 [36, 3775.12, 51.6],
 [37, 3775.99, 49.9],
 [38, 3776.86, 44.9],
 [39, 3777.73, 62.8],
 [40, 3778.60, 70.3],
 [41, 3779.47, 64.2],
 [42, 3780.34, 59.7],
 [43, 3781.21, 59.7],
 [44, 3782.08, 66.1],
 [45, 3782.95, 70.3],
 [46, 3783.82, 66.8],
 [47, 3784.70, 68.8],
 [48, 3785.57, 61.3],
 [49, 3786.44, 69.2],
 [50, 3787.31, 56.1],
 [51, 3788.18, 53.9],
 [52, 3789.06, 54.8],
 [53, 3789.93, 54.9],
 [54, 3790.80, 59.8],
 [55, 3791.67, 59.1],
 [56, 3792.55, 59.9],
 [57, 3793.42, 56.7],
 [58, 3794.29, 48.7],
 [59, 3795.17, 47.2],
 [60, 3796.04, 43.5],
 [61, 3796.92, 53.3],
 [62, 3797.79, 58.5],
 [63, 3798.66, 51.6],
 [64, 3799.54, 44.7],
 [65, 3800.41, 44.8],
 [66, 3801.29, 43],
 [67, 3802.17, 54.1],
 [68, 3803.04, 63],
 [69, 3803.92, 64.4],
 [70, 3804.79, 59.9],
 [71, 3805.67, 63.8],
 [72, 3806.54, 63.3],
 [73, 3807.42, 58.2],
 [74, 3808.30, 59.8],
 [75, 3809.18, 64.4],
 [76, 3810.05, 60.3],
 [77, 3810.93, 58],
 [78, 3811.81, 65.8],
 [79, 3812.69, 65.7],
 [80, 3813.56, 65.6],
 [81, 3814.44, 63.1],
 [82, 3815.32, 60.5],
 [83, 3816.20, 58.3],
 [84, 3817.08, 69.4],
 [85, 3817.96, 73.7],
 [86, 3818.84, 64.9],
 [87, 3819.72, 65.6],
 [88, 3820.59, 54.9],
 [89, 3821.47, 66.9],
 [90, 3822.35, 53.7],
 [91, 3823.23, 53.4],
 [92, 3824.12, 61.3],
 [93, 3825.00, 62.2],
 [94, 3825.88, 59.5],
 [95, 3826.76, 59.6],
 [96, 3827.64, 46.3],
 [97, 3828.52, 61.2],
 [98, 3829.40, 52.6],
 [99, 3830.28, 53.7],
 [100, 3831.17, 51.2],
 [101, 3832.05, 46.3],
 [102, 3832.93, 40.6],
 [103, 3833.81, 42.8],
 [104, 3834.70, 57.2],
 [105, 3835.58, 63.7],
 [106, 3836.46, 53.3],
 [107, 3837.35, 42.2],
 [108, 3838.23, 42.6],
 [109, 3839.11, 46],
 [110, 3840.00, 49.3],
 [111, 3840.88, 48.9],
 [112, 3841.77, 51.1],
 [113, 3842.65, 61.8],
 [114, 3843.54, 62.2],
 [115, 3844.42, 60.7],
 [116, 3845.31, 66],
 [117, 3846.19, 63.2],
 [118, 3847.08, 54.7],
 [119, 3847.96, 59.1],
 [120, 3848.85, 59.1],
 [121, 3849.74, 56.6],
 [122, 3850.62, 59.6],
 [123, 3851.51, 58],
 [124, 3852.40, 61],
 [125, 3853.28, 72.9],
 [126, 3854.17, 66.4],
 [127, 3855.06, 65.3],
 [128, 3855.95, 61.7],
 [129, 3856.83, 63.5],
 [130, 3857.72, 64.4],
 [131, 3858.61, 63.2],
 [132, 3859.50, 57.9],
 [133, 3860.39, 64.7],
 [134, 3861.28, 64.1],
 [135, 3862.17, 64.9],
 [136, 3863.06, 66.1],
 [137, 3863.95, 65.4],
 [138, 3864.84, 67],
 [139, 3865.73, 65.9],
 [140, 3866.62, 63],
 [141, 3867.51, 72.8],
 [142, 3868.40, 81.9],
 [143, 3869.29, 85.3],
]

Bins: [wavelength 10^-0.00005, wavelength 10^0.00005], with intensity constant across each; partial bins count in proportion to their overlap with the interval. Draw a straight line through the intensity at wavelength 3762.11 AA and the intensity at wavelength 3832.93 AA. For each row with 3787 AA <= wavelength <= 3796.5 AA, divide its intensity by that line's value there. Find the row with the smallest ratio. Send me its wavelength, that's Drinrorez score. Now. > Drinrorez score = 3796.04 AA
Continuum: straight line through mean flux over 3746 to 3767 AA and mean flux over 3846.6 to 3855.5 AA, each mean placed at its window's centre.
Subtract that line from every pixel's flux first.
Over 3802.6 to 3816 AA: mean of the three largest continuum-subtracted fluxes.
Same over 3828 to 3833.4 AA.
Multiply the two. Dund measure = -27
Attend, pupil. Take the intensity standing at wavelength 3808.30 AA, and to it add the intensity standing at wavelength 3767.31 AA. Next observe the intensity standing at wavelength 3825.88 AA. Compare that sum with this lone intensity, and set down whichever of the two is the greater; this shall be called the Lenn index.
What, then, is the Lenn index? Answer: 104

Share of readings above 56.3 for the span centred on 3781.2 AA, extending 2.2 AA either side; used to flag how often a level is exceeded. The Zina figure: 1.0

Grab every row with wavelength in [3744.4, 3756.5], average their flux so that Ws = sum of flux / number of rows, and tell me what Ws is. 48.7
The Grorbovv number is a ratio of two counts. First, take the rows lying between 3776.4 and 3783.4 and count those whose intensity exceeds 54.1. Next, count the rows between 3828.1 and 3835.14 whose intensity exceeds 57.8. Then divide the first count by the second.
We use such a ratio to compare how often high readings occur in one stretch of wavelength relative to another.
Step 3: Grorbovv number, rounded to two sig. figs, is 7.0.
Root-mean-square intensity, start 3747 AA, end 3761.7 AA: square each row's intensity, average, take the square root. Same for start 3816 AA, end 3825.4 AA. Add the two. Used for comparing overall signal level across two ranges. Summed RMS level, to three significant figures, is 114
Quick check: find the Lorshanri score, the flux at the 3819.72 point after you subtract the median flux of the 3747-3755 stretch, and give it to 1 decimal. 18.5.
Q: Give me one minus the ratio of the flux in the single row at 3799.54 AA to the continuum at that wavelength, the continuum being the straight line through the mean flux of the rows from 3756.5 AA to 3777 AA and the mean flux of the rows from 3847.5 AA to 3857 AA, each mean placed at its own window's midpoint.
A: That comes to 0.20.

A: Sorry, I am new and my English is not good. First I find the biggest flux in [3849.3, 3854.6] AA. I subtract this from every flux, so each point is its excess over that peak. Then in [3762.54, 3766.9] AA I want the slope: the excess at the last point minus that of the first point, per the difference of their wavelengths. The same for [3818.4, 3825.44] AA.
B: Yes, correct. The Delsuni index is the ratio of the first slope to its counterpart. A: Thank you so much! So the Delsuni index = 6.0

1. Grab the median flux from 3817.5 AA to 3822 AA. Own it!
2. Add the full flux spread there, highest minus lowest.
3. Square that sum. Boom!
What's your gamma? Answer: 7123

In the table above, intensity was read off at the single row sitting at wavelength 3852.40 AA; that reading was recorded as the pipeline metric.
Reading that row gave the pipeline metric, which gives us 61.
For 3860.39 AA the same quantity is 64.7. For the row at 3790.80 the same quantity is 59.8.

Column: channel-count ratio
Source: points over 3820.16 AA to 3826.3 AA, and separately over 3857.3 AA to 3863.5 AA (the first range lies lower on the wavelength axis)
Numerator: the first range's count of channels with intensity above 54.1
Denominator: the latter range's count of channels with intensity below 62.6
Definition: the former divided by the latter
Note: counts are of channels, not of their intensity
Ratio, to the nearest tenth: 5.0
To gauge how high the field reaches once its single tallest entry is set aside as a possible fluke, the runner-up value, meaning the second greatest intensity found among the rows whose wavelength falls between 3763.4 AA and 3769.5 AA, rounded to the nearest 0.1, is 54.7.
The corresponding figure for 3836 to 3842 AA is 51.1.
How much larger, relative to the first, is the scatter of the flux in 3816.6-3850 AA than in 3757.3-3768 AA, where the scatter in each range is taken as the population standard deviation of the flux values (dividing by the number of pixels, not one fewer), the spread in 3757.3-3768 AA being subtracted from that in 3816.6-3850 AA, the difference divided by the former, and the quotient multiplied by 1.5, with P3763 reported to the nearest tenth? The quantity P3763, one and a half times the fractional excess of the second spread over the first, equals 1.0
